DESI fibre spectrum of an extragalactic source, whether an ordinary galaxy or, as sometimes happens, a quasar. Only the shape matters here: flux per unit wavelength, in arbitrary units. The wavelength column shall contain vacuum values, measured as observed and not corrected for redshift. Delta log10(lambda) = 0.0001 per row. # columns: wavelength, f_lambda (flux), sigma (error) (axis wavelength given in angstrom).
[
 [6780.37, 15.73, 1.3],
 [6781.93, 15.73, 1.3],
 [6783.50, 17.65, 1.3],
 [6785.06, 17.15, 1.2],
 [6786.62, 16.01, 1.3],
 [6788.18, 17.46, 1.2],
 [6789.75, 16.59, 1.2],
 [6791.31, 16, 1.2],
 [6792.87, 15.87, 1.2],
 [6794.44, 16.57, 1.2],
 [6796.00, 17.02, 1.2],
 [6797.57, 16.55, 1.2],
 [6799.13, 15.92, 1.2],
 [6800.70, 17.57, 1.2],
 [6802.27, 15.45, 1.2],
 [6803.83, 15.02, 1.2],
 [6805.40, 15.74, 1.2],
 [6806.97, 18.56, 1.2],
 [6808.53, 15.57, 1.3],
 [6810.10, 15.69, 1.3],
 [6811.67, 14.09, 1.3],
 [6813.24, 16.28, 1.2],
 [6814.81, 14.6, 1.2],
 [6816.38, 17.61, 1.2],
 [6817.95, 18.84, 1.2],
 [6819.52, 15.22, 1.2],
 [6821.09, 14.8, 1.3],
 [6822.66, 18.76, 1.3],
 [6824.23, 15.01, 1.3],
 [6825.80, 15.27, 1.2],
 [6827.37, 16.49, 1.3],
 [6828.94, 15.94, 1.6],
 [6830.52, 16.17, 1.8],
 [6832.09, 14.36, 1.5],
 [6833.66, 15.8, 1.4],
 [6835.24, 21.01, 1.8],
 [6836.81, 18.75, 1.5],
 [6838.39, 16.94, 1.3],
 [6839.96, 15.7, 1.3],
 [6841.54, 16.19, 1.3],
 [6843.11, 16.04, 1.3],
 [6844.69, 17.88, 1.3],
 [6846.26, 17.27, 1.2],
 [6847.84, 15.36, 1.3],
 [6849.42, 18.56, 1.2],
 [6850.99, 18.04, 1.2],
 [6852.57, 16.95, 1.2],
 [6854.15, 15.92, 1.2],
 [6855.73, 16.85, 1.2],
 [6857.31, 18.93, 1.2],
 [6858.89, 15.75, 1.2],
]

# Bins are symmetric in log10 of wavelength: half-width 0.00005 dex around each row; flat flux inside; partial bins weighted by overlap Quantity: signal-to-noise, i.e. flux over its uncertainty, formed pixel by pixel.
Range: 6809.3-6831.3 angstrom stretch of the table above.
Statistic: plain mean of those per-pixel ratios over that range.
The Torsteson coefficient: 12.4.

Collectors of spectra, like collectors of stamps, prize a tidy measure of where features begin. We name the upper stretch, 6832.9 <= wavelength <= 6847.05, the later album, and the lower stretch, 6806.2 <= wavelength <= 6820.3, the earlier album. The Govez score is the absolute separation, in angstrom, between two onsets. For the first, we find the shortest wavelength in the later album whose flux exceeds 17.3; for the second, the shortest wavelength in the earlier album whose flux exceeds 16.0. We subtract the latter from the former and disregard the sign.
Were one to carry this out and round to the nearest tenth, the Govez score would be 28.3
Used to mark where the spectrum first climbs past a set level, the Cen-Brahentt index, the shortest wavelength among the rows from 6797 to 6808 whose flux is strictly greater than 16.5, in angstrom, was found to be 6797.57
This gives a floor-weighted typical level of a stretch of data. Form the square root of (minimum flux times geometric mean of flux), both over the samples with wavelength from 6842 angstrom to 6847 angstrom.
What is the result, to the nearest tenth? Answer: 16.5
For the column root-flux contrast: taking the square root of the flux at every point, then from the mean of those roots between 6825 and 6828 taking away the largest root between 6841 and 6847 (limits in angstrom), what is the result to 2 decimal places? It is -0.24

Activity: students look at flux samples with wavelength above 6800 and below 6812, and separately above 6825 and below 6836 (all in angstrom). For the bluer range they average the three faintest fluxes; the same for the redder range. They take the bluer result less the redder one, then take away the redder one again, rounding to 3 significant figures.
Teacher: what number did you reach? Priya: -15.4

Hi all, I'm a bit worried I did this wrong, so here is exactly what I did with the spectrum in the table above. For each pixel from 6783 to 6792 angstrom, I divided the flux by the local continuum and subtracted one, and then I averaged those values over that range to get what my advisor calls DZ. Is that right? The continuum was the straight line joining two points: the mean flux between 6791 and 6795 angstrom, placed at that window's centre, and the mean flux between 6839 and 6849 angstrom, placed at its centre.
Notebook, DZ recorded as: 0.043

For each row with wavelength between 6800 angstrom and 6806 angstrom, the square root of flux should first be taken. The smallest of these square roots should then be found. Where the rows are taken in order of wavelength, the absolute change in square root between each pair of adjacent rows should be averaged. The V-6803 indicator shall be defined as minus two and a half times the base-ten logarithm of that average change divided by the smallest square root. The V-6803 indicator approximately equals 3.64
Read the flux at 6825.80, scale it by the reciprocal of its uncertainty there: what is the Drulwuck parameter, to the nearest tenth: 12.7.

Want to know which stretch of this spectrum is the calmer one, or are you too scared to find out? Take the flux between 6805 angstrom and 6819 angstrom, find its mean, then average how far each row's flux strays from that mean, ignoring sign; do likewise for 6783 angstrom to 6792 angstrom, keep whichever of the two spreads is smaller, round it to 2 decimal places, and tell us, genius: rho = 0.61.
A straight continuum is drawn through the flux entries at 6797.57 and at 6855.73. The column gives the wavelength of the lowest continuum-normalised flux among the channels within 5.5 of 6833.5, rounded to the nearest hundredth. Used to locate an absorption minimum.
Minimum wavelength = 6832.09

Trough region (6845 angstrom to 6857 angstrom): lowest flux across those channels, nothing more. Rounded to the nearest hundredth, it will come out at 15.36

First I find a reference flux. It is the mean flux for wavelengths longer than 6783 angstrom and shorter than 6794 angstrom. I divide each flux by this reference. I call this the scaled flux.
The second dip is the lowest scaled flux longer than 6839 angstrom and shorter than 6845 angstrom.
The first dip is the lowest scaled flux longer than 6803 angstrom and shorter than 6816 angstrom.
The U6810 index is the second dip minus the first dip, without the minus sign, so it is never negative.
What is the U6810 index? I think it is 0.10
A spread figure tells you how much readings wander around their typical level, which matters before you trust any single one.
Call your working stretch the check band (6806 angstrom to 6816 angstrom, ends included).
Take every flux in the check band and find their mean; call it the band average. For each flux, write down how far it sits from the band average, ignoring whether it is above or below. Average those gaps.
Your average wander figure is 1.08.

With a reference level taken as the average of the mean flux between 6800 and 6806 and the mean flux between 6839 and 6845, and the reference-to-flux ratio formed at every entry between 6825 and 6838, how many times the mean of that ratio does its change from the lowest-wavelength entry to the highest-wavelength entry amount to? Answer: -0.20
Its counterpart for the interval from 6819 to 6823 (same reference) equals -0.20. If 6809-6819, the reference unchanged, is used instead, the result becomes -0.17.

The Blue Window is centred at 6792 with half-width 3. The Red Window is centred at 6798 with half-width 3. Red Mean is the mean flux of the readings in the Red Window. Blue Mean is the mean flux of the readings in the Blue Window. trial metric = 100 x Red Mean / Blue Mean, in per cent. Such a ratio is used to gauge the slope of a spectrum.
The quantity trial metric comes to 103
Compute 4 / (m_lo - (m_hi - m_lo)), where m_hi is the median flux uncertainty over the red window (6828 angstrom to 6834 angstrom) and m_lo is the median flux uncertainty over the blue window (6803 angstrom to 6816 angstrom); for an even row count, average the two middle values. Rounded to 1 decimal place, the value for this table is 4.7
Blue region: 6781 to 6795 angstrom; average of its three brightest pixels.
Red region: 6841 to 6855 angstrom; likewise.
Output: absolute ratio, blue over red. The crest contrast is 0.96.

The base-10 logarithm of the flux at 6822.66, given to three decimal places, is 1.273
